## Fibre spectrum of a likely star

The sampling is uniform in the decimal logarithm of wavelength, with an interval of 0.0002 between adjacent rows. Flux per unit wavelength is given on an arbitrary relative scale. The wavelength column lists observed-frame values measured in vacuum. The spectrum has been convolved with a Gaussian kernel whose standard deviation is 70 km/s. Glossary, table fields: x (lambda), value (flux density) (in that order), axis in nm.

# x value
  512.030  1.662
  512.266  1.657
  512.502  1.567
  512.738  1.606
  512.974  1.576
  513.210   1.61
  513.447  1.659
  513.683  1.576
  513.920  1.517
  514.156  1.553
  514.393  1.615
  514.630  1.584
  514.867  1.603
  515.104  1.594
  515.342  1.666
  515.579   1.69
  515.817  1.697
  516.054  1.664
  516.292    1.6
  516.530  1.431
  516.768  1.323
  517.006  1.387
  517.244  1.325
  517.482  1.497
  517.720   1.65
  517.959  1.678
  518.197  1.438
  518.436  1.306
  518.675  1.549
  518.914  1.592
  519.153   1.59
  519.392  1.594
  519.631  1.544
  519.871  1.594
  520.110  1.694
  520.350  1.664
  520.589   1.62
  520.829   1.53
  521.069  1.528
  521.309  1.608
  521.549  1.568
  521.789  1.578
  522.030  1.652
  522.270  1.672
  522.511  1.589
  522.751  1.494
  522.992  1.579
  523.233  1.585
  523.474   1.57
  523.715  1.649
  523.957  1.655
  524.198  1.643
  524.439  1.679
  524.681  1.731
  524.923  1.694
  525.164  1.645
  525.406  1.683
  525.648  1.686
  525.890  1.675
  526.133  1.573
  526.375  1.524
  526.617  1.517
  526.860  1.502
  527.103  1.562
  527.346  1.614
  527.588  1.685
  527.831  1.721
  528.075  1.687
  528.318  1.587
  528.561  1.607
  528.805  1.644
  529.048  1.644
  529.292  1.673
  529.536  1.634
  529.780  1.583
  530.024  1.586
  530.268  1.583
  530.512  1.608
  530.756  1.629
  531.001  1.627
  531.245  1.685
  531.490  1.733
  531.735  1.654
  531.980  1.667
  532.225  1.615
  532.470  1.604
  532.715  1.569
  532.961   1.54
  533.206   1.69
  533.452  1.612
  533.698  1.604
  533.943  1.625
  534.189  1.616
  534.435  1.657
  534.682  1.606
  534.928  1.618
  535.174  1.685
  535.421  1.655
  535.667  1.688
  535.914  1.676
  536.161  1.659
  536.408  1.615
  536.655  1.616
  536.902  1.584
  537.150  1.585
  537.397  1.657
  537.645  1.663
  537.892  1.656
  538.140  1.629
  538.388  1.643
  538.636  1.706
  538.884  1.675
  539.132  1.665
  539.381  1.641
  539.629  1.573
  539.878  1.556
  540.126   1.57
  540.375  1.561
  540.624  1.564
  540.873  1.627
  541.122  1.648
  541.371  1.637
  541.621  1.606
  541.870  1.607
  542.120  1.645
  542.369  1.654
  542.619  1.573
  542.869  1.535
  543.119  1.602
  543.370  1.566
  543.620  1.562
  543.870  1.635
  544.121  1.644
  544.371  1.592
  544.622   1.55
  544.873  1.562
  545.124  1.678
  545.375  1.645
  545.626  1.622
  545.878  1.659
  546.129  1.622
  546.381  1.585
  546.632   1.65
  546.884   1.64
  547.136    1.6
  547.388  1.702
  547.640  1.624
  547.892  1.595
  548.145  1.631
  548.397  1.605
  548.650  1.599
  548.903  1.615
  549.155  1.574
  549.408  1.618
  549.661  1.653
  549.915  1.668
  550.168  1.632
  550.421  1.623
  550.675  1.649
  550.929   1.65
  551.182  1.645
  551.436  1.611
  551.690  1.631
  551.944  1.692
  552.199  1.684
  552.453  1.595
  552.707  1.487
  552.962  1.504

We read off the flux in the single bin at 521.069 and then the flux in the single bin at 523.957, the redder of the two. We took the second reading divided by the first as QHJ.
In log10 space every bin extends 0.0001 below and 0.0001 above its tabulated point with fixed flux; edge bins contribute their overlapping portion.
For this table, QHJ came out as 1.08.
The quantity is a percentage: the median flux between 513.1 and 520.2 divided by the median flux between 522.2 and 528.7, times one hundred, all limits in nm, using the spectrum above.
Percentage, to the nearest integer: 97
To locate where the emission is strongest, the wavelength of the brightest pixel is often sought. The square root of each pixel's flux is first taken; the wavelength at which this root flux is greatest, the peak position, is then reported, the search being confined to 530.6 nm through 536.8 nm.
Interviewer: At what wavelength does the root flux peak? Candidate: 531.490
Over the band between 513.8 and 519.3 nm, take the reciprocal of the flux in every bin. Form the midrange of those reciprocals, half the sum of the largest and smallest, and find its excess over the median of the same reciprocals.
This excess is 0.049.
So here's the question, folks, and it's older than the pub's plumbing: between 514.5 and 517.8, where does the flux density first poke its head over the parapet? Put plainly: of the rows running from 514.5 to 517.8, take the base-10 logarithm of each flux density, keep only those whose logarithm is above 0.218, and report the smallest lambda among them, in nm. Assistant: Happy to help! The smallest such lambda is 515.342 nm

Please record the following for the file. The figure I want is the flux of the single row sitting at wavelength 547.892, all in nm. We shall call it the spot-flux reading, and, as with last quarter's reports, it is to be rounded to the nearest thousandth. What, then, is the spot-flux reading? 1.595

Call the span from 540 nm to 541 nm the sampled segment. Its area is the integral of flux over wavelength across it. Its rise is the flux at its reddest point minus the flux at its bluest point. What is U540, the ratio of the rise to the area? 0.04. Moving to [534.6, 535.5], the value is 0.03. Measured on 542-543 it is -0.07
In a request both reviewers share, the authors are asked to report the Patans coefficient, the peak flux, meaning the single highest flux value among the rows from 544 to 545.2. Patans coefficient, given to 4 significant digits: 1.678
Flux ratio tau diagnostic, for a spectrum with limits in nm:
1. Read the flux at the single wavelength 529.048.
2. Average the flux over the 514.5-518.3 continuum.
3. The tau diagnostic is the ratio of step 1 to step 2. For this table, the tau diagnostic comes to 1.06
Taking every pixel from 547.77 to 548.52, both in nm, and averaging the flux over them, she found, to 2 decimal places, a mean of 1.61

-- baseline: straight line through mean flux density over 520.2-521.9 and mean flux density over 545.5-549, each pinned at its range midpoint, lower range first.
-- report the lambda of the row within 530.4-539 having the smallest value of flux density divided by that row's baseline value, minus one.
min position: 532.961 nm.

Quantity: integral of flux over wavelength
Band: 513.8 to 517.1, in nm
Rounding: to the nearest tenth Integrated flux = 5.2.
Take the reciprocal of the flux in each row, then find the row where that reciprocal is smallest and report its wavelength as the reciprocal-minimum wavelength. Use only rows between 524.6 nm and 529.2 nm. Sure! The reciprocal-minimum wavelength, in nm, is 524.681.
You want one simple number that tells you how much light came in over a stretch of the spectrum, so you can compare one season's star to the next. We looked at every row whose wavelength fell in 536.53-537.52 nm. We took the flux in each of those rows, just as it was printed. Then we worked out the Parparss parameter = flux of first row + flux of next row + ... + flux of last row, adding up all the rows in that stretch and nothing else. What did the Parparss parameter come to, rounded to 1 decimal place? 6.4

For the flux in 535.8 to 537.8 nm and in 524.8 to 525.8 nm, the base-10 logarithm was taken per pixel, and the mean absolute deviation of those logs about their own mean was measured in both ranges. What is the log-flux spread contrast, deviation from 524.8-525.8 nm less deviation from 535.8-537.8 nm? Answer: -0.0043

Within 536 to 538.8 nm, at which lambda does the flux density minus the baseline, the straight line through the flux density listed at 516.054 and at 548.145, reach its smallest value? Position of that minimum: 536.902 nm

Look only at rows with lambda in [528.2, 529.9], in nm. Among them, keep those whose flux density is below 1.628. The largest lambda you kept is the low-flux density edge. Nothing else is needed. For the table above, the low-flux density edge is 529.780 nm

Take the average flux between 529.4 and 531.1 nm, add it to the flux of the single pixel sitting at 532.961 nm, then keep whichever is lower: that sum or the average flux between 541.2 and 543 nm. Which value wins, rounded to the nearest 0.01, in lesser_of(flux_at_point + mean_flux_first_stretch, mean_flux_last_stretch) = 1.61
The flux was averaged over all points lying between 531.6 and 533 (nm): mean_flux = 1.61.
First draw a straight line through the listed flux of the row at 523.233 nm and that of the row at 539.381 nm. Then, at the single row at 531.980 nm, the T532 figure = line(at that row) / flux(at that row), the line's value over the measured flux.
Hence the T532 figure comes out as 0.97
